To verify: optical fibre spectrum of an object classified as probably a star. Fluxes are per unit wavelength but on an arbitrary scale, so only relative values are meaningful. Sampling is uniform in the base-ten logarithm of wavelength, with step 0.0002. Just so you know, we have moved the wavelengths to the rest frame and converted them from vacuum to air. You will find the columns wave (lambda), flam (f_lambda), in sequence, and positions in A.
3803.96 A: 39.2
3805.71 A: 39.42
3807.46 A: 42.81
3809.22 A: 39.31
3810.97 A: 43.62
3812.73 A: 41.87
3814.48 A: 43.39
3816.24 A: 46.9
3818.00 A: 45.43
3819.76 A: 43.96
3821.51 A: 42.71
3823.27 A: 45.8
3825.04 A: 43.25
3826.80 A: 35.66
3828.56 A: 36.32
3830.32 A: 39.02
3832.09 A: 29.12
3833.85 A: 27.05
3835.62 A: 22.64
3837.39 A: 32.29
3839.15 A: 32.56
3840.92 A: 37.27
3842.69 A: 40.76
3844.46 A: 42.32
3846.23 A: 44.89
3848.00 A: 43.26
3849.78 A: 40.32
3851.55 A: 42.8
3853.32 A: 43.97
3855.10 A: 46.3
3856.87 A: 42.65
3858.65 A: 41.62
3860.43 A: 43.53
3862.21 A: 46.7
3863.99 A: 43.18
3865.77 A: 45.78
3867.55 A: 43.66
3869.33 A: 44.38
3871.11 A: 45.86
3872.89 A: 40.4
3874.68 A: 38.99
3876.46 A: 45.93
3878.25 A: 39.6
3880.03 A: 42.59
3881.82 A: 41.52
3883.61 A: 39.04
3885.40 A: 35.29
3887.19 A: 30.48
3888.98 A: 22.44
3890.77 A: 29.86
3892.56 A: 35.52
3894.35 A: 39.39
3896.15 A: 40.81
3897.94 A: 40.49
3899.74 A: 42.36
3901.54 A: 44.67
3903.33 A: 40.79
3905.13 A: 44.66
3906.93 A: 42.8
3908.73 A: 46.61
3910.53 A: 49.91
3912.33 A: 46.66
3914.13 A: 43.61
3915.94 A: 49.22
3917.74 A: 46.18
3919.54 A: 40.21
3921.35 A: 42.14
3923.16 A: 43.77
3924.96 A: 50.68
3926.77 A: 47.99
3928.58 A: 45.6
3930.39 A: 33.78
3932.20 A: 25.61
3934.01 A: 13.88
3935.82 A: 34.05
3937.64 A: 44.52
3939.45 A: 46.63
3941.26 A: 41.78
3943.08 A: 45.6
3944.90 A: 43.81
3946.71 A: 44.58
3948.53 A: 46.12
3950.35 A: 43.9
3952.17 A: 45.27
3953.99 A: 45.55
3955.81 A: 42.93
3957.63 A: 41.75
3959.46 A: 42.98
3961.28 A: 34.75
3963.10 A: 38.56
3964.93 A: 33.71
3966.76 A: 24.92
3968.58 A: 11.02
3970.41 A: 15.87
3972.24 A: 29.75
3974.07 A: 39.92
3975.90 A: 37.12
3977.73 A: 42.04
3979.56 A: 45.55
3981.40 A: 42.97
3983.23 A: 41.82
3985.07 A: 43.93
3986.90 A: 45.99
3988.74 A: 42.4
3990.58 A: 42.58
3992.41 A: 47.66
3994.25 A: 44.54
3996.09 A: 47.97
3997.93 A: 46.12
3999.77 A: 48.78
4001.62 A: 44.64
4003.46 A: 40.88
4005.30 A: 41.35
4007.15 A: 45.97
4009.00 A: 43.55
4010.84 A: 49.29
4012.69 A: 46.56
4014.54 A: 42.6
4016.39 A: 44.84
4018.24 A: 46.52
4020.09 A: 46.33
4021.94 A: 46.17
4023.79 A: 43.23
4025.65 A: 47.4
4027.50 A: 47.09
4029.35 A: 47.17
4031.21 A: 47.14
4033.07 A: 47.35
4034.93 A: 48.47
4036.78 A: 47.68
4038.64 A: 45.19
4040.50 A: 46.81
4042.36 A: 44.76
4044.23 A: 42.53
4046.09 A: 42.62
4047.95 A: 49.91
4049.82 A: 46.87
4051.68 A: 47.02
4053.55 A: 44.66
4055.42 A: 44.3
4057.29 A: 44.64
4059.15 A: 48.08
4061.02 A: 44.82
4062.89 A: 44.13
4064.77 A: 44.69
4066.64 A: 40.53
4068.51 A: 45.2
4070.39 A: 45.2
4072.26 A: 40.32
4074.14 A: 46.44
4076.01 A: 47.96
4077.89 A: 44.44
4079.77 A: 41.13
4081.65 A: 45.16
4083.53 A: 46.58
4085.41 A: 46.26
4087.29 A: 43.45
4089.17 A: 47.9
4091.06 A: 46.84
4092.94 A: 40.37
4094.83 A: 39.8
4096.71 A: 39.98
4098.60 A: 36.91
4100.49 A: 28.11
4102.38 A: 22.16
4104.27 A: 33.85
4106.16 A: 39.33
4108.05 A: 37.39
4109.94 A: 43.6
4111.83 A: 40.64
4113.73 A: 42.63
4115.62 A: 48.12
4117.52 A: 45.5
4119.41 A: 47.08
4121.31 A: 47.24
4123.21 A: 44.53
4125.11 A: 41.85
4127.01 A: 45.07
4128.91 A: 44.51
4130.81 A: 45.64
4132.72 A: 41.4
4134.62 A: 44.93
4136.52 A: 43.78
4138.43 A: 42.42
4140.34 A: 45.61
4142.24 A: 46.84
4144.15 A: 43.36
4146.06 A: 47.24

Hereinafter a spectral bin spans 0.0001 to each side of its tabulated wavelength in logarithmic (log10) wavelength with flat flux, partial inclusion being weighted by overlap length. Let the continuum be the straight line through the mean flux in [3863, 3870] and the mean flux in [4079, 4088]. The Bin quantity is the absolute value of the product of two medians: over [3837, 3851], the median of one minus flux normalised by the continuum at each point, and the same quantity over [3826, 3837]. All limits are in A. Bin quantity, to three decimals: 0.022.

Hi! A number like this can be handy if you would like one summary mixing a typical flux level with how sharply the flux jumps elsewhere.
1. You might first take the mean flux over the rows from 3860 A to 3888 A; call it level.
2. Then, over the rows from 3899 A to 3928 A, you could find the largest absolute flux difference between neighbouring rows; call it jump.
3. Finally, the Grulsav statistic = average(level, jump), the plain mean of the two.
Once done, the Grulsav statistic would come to 24.3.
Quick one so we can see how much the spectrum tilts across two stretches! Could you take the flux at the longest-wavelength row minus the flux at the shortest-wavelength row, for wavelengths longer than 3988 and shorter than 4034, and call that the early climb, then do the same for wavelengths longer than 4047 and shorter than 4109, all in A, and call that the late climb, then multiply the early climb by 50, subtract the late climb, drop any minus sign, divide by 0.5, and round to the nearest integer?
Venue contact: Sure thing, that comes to 520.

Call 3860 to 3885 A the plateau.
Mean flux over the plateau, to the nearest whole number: 43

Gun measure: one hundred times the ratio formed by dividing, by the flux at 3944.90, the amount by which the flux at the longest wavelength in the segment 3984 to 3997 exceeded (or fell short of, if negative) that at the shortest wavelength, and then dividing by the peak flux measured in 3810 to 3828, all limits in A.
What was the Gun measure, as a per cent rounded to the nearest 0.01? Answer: 0.20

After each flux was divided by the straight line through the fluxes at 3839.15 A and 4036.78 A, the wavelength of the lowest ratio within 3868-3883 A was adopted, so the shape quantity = 3874.68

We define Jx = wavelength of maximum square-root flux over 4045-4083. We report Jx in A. 4047.95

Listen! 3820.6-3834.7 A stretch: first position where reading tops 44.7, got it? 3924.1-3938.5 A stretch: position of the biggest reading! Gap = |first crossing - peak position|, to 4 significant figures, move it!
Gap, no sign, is 101.7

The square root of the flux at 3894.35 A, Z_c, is 6.28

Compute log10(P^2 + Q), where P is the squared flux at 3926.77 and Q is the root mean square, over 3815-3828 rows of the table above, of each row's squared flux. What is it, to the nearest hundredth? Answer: 6.72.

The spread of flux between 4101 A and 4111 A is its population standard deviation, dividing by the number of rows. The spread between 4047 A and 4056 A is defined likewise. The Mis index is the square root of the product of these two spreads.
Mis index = 3.8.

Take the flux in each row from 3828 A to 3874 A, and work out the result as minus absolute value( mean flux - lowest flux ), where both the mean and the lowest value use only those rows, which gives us -17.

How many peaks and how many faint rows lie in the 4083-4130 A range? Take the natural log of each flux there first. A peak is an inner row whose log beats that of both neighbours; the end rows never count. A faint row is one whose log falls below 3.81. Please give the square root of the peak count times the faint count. 10.9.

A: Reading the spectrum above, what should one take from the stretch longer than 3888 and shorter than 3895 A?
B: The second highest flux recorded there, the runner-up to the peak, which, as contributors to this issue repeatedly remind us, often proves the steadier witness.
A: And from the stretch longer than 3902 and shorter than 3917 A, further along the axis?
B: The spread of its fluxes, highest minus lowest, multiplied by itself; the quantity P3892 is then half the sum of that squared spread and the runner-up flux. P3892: 59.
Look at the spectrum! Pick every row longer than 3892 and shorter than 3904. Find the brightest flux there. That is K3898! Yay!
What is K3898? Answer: 44.67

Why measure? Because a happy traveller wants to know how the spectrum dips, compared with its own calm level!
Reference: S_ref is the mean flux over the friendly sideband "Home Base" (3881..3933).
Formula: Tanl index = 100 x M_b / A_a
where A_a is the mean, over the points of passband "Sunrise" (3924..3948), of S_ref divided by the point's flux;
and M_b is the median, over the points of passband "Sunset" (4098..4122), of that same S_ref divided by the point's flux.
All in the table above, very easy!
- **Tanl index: 87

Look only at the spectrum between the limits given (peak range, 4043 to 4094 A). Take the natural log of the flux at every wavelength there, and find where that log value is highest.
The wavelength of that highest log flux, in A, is 4047.95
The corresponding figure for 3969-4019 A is 4010.84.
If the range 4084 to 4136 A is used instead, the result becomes 4115.62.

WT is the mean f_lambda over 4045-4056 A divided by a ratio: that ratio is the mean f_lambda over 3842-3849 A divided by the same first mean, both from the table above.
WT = 49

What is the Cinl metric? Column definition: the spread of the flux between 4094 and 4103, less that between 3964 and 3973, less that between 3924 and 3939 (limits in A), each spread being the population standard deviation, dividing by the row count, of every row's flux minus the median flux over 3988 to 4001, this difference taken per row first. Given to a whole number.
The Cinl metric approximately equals -13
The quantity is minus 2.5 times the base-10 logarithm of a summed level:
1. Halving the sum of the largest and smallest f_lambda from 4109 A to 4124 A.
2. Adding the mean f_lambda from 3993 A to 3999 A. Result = -4.89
